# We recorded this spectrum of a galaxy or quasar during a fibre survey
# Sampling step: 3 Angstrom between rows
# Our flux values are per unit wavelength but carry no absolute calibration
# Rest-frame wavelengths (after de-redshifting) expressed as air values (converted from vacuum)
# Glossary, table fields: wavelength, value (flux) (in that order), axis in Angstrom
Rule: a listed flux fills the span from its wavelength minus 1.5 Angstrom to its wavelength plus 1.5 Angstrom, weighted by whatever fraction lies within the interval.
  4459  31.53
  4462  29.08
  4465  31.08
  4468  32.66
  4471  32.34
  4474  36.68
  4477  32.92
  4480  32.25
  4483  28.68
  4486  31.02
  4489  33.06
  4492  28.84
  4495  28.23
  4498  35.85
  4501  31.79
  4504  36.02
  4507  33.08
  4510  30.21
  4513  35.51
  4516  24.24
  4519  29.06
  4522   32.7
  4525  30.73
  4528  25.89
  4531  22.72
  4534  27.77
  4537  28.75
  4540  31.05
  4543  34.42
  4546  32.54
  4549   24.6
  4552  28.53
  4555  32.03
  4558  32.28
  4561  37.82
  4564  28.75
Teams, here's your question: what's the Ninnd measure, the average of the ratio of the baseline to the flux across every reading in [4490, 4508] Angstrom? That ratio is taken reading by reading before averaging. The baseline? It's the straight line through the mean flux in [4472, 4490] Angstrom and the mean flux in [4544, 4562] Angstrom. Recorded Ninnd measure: 1.00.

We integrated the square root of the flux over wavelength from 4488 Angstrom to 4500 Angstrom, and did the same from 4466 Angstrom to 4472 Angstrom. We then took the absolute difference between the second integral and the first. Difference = 33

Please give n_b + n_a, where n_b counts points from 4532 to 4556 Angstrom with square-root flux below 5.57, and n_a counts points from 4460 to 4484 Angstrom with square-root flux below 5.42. 6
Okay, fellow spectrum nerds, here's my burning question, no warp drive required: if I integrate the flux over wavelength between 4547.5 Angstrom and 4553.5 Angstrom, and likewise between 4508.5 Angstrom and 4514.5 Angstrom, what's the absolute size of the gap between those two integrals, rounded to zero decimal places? 38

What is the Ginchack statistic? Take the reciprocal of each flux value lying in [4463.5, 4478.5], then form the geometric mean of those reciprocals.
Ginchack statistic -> 0.030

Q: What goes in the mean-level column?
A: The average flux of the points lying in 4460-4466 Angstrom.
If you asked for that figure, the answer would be 30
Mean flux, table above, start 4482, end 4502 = 31.1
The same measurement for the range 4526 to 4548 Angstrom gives 29.0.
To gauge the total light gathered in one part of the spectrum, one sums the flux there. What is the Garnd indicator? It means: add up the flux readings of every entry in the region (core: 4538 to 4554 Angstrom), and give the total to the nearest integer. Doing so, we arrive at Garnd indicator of 151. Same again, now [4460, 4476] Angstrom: 162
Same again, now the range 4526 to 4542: 136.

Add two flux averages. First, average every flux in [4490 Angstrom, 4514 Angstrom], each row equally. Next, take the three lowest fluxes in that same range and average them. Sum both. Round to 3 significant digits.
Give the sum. 61.5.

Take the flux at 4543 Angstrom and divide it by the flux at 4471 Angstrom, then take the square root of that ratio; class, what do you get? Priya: 1.03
